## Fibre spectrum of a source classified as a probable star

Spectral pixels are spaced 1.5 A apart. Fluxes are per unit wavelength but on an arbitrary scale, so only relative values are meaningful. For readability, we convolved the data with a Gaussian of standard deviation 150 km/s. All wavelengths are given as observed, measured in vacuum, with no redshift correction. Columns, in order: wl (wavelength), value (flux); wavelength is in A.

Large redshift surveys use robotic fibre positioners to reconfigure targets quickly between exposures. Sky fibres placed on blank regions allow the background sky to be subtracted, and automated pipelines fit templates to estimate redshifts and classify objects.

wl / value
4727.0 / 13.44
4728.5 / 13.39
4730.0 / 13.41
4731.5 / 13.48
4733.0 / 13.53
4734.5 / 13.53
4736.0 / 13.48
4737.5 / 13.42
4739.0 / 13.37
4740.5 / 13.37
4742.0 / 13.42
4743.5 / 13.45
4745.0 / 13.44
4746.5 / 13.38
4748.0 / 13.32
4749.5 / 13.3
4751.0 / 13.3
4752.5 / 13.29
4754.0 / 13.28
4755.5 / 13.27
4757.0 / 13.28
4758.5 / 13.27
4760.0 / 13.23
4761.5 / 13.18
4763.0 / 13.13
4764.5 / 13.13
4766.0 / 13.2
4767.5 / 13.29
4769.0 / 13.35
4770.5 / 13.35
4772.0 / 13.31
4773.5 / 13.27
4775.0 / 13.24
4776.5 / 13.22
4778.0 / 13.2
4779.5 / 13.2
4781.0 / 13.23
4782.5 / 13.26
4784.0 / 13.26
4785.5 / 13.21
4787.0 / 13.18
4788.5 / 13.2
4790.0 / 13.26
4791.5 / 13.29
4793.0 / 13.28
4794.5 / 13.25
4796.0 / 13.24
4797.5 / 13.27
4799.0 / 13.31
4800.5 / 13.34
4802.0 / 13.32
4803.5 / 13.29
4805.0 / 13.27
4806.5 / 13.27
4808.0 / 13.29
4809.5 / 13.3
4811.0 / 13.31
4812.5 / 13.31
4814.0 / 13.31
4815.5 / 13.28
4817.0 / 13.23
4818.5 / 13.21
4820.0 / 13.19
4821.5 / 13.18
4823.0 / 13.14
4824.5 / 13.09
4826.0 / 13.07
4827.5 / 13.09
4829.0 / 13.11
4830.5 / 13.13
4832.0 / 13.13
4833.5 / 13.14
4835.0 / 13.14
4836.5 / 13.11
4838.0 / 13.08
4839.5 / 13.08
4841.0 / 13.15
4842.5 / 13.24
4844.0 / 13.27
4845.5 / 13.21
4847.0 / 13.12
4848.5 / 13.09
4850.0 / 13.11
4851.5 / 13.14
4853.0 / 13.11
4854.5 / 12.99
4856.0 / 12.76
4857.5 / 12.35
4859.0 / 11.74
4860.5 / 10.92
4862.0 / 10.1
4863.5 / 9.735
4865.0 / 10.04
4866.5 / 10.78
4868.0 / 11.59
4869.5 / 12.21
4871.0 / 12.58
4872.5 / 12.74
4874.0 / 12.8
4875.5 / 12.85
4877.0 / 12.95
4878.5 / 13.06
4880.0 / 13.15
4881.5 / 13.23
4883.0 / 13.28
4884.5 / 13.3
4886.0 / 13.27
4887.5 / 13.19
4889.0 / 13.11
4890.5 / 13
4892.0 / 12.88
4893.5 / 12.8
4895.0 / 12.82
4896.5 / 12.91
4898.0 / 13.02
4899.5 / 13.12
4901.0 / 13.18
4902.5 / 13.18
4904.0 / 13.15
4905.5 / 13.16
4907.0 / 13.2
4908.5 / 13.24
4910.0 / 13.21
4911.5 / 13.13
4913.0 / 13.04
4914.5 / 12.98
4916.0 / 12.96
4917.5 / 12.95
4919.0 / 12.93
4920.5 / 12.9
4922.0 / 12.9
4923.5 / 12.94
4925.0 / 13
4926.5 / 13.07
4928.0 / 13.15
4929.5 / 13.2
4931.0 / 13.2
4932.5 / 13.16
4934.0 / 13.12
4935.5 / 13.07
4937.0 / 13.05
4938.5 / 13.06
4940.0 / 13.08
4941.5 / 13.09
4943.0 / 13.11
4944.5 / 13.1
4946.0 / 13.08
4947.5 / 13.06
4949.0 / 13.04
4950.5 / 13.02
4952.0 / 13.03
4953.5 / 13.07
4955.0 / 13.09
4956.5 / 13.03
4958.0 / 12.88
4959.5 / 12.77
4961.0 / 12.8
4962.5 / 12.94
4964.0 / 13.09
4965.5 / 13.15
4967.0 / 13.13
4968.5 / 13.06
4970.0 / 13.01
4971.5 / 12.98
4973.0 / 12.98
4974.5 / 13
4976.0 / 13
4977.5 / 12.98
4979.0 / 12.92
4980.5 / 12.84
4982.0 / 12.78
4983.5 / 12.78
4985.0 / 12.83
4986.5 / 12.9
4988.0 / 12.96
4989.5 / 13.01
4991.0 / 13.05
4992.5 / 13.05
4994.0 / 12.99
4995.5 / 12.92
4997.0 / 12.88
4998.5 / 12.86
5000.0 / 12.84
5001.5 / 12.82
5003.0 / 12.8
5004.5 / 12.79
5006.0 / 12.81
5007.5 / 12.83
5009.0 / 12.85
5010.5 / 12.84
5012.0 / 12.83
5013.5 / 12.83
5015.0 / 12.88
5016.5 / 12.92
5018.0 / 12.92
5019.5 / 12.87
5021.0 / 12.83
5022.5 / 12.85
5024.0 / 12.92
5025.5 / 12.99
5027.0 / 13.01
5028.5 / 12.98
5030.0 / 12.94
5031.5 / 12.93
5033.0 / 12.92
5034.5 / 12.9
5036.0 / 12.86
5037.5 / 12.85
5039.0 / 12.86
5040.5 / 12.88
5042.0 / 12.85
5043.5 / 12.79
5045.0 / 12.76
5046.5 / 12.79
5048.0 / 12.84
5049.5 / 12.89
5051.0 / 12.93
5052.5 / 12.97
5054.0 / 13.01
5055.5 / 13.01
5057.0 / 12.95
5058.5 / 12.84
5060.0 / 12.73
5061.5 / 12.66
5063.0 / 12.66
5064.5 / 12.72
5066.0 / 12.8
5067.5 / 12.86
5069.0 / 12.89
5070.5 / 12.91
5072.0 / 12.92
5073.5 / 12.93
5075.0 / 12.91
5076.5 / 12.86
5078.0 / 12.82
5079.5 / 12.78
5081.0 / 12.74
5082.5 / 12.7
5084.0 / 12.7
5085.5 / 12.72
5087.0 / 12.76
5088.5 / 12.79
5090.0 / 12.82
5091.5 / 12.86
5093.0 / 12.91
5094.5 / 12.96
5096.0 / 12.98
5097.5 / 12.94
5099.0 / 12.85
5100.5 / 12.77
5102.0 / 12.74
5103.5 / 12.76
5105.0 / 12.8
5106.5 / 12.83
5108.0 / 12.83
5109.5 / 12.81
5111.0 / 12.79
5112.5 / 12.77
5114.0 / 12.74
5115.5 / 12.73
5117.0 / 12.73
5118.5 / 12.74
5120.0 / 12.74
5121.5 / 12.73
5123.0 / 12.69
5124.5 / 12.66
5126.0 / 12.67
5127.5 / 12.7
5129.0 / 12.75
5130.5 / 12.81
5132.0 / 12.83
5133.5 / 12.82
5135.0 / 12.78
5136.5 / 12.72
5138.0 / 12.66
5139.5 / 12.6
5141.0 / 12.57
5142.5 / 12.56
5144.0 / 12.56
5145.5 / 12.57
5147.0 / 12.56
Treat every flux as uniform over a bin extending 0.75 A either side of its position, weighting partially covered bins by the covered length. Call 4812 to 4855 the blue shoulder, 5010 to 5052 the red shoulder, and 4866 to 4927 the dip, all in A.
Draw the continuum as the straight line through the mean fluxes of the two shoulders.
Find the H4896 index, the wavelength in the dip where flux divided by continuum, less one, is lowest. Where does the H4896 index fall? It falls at 4866.5 A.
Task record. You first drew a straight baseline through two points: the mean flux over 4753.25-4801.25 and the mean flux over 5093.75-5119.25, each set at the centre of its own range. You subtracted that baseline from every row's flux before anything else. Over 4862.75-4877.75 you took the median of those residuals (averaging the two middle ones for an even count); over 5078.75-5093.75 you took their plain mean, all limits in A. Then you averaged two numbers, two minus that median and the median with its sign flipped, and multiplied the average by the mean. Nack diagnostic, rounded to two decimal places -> -0.10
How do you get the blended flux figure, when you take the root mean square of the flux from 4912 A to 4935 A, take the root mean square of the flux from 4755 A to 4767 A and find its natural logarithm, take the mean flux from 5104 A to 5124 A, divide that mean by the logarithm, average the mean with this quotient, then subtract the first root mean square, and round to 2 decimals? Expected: -4.18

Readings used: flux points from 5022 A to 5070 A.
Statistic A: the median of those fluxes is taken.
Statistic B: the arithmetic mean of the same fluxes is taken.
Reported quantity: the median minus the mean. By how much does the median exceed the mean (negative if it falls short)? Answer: 0.000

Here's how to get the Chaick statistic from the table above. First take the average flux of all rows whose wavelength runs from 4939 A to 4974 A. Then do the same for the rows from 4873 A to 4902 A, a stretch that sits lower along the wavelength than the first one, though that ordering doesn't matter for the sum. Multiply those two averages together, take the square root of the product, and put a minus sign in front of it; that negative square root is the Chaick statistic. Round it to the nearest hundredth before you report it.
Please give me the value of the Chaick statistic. -13.04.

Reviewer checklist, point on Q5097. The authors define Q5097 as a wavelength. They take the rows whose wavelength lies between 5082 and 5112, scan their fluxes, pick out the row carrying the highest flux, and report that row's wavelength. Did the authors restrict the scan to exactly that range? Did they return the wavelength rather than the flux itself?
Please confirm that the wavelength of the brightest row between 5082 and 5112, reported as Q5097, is 5096.0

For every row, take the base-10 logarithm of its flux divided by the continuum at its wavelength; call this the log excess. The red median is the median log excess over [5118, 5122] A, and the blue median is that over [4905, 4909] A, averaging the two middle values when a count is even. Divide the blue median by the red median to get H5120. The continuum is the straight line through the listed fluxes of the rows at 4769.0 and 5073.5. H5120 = -0.3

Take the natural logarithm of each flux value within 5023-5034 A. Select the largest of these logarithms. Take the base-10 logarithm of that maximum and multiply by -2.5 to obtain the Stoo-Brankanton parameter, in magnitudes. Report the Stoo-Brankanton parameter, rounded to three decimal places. -1.023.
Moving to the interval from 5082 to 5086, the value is -1.013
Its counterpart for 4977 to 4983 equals -1.022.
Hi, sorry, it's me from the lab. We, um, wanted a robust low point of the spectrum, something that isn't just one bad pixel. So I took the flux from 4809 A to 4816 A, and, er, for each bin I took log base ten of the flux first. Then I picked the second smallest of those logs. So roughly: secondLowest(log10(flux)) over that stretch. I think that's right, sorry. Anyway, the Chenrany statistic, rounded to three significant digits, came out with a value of 1.12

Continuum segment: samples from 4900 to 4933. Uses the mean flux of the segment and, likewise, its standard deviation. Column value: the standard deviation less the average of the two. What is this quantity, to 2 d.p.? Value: -6.48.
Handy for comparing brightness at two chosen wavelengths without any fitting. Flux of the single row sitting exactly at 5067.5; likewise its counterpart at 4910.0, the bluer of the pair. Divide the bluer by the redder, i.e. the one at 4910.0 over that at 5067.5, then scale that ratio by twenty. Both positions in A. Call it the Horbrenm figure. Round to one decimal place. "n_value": 20.5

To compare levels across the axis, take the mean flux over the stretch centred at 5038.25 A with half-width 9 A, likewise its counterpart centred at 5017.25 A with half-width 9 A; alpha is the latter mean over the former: 1.00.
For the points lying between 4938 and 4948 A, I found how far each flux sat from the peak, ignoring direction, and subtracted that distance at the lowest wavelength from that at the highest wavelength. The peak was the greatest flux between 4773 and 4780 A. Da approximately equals 0.000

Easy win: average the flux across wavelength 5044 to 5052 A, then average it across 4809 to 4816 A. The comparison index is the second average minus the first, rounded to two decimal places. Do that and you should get 0.46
